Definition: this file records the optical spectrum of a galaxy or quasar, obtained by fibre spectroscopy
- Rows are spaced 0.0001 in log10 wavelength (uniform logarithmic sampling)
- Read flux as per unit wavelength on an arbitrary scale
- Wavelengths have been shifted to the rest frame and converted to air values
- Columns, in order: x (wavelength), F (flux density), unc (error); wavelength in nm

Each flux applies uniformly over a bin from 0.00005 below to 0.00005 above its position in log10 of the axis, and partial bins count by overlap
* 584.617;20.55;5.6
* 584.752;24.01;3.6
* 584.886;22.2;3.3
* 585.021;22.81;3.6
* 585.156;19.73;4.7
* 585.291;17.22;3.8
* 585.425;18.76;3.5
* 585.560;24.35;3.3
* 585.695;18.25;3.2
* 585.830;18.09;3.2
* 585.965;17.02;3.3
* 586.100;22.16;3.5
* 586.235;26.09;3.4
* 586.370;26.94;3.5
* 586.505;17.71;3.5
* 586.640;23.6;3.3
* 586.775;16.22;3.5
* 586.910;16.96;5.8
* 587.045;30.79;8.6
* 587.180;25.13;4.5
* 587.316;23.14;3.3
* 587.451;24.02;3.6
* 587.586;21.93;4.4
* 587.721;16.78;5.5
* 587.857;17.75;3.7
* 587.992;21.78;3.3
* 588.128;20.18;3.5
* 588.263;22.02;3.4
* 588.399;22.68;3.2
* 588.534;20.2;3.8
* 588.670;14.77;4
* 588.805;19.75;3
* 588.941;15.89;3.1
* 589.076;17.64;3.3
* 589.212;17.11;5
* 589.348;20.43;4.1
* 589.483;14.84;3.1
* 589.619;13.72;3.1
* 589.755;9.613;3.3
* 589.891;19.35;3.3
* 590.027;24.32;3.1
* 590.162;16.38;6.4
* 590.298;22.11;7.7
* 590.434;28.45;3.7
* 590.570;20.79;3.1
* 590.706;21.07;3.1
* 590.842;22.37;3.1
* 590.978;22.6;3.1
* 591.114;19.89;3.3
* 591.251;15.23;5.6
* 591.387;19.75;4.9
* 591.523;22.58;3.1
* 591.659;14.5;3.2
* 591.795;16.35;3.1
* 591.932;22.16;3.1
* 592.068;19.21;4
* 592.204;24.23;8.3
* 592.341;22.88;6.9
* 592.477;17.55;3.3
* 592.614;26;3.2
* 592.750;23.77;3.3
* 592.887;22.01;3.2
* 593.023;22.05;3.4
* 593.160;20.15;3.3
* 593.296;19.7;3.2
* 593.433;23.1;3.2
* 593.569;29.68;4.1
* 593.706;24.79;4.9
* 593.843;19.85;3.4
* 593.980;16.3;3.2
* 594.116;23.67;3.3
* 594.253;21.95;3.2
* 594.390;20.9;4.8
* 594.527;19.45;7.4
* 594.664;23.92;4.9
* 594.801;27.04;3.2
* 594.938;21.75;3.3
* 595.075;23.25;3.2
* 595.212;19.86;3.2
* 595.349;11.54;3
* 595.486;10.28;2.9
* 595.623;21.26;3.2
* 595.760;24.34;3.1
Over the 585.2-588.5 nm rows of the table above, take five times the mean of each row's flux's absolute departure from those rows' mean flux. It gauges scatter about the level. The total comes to 16.1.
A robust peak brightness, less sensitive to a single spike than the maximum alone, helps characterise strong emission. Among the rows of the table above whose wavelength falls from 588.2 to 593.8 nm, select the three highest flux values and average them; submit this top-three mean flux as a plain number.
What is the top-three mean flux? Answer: 28.0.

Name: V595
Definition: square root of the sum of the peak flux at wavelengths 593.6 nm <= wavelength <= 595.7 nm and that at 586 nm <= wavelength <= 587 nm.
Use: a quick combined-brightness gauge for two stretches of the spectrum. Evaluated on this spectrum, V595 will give 7.35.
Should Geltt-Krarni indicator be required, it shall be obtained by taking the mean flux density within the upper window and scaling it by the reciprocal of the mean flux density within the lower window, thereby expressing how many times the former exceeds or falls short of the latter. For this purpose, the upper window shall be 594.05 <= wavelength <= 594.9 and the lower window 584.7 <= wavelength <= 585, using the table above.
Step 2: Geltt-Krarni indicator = 0.99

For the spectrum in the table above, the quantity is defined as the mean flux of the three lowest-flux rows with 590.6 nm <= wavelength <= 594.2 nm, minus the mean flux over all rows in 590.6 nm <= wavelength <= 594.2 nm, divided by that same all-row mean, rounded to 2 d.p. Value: -0.28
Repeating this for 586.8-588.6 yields -0.21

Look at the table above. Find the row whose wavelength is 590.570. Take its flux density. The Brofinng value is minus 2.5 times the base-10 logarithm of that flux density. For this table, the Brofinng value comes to -3.29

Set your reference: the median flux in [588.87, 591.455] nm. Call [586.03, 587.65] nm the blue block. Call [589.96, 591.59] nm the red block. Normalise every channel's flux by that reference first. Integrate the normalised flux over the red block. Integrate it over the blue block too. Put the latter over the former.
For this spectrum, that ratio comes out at 1.07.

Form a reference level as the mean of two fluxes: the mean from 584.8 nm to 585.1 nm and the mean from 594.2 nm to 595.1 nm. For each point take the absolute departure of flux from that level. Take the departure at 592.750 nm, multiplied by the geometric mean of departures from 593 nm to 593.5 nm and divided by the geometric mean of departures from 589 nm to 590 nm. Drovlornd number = 0.26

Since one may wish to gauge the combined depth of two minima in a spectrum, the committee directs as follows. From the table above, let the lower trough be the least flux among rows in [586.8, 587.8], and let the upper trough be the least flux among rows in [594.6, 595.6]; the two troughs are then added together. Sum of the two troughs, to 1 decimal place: 27.1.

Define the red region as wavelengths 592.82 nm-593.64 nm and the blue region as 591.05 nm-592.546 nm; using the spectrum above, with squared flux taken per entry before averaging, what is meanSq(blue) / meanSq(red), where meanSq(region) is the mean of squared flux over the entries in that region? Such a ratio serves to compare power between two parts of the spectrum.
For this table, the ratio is 0.73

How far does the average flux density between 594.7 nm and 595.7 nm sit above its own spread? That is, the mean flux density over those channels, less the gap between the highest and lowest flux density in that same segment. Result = 3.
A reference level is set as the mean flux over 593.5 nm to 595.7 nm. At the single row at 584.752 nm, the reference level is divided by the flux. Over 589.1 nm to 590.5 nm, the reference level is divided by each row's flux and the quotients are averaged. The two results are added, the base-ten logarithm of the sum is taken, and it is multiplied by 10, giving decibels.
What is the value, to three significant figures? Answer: 3.23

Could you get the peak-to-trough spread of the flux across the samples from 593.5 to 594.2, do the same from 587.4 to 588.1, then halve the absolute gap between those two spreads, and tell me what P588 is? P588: 3.1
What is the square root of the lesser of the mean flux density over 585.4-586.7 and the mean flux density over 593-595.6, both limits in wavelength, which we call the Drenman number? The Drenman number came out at 4.58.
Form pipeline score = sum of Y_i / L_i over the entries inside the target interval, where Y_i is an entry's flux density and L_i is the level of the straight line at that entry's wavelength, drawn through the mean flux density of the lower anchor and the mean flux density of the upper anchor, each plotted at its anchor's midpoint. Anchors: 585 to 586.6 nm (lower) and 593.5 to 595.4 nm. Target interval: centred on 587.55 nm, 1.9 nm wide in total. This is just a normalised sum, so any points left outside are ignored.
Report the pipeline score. 14.5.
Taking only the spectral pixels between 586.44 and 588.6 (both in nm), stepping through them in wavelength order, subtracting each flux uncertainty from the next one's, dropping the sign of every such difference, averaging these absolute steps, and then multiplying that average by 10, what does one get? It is 11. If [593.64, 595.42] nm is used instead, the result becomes 9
